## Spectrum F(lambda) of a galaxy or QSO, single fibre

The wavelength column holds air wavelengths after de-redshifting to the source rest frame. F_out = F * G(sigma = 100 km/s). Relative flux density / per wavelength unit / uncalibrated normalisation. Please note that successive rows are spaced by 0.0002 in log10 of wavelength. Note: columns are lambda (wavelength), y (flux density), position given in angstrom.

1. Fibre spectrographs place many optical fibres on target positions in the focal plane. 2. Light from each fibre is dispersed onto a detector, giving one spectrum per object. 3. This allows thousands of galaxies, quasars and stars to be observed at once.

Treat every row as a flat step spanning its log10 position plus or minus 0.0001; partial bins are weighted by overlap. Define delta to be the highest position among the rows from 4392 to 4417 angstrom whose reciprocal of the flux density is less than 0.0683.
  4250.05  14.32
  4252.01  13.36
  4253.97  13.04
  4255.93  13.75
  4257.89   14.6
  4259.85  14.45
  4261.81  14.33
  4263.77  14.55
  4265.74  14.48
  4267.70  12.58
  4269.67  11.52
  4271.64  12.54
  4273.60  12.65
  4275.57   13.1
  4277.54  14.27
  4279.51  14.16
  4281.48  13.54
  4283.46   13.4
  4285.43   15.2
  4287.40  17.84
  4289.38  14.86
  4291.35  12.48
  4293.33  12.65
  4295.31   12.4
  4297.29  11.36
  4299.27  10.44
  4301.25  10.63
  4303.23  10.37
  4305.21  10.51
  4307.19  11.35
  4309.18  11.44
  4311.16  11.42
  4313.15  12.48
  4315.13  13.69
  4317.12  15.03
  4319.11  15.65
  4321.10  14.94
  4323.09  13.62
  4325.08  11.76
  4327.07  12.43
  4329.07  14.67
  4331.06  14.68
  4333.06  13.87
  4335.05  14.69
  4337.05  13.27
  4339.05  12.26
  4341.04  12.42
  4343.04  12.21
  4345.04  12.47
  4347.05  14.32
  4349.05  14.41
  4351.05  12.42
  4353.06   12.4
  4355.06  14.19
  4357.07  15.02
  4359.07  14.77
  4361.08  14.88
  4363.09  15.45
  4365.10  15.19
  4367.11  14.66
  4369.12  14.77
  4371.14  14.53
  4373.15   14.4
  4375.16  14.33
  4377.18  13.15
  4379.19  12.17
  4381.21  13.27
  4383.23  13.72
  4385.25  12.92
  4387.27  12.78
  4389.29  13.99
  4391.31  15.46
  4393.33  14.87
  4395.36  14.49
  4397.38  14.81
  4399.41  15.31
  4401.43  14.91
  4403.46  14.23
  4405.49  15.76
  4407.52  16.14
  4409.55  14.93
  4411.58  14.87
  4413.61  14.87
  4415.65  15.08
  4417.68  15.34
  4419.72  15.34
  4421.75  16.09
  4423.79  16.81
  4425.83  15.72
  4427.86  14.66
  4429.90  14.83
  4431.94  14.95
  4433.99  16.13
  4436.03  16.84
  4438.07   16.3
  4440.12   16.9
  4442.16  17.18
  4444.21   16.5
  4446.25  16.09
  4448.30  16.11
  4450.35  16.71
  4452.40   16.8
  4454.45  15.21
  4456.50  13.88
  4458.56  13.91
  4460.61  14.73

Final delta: 4415.65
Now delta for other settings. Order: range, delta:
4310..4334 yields 4331.06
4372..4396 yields 4393.33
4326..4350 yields 4335.05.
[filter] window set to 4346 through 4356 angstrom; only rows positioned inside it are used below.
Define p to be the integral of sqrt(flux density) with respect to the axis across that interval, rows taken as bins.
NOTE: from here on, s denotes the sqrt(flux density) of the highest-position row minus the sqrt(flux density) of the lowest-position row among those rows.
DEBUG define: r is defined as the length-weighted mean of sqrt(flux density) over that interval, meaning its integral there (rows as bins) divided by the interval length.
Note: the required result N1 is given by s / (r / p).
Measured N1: -0.2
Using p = 37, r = 3.68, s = -0.02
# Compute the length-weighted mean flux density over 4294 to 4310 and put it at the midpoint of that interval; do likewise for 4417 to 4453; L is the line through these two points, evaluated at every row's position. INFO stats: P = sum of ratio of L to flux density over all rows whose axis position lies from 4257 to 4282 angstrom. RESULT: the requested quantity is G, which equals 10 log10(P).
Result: 9.8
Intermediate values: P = 9.5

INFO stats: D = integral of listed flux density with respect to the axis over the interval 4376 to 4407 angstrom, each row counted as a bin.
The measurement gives 439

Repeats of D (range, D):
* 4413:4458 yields 712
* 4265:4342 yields 1008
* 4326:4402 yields 1061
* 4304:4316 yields 141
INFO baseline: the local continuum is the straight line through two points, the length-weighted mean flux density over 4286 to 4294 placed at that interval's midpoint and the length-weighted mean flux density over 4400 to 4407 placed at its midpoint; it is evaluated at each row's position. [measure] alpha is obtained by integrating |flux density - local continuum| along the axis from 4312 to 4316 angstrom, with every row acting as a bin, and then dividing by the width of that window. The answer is 1.7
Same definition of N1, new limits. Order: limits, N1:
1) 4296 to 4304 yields -1.2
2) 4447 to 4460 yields -3.7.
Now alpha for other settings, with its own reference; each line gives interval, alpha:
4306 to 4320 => 2.1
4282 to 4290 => 1.4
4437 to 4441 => 1.4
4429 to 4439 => 0.8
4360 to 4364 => 0.3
